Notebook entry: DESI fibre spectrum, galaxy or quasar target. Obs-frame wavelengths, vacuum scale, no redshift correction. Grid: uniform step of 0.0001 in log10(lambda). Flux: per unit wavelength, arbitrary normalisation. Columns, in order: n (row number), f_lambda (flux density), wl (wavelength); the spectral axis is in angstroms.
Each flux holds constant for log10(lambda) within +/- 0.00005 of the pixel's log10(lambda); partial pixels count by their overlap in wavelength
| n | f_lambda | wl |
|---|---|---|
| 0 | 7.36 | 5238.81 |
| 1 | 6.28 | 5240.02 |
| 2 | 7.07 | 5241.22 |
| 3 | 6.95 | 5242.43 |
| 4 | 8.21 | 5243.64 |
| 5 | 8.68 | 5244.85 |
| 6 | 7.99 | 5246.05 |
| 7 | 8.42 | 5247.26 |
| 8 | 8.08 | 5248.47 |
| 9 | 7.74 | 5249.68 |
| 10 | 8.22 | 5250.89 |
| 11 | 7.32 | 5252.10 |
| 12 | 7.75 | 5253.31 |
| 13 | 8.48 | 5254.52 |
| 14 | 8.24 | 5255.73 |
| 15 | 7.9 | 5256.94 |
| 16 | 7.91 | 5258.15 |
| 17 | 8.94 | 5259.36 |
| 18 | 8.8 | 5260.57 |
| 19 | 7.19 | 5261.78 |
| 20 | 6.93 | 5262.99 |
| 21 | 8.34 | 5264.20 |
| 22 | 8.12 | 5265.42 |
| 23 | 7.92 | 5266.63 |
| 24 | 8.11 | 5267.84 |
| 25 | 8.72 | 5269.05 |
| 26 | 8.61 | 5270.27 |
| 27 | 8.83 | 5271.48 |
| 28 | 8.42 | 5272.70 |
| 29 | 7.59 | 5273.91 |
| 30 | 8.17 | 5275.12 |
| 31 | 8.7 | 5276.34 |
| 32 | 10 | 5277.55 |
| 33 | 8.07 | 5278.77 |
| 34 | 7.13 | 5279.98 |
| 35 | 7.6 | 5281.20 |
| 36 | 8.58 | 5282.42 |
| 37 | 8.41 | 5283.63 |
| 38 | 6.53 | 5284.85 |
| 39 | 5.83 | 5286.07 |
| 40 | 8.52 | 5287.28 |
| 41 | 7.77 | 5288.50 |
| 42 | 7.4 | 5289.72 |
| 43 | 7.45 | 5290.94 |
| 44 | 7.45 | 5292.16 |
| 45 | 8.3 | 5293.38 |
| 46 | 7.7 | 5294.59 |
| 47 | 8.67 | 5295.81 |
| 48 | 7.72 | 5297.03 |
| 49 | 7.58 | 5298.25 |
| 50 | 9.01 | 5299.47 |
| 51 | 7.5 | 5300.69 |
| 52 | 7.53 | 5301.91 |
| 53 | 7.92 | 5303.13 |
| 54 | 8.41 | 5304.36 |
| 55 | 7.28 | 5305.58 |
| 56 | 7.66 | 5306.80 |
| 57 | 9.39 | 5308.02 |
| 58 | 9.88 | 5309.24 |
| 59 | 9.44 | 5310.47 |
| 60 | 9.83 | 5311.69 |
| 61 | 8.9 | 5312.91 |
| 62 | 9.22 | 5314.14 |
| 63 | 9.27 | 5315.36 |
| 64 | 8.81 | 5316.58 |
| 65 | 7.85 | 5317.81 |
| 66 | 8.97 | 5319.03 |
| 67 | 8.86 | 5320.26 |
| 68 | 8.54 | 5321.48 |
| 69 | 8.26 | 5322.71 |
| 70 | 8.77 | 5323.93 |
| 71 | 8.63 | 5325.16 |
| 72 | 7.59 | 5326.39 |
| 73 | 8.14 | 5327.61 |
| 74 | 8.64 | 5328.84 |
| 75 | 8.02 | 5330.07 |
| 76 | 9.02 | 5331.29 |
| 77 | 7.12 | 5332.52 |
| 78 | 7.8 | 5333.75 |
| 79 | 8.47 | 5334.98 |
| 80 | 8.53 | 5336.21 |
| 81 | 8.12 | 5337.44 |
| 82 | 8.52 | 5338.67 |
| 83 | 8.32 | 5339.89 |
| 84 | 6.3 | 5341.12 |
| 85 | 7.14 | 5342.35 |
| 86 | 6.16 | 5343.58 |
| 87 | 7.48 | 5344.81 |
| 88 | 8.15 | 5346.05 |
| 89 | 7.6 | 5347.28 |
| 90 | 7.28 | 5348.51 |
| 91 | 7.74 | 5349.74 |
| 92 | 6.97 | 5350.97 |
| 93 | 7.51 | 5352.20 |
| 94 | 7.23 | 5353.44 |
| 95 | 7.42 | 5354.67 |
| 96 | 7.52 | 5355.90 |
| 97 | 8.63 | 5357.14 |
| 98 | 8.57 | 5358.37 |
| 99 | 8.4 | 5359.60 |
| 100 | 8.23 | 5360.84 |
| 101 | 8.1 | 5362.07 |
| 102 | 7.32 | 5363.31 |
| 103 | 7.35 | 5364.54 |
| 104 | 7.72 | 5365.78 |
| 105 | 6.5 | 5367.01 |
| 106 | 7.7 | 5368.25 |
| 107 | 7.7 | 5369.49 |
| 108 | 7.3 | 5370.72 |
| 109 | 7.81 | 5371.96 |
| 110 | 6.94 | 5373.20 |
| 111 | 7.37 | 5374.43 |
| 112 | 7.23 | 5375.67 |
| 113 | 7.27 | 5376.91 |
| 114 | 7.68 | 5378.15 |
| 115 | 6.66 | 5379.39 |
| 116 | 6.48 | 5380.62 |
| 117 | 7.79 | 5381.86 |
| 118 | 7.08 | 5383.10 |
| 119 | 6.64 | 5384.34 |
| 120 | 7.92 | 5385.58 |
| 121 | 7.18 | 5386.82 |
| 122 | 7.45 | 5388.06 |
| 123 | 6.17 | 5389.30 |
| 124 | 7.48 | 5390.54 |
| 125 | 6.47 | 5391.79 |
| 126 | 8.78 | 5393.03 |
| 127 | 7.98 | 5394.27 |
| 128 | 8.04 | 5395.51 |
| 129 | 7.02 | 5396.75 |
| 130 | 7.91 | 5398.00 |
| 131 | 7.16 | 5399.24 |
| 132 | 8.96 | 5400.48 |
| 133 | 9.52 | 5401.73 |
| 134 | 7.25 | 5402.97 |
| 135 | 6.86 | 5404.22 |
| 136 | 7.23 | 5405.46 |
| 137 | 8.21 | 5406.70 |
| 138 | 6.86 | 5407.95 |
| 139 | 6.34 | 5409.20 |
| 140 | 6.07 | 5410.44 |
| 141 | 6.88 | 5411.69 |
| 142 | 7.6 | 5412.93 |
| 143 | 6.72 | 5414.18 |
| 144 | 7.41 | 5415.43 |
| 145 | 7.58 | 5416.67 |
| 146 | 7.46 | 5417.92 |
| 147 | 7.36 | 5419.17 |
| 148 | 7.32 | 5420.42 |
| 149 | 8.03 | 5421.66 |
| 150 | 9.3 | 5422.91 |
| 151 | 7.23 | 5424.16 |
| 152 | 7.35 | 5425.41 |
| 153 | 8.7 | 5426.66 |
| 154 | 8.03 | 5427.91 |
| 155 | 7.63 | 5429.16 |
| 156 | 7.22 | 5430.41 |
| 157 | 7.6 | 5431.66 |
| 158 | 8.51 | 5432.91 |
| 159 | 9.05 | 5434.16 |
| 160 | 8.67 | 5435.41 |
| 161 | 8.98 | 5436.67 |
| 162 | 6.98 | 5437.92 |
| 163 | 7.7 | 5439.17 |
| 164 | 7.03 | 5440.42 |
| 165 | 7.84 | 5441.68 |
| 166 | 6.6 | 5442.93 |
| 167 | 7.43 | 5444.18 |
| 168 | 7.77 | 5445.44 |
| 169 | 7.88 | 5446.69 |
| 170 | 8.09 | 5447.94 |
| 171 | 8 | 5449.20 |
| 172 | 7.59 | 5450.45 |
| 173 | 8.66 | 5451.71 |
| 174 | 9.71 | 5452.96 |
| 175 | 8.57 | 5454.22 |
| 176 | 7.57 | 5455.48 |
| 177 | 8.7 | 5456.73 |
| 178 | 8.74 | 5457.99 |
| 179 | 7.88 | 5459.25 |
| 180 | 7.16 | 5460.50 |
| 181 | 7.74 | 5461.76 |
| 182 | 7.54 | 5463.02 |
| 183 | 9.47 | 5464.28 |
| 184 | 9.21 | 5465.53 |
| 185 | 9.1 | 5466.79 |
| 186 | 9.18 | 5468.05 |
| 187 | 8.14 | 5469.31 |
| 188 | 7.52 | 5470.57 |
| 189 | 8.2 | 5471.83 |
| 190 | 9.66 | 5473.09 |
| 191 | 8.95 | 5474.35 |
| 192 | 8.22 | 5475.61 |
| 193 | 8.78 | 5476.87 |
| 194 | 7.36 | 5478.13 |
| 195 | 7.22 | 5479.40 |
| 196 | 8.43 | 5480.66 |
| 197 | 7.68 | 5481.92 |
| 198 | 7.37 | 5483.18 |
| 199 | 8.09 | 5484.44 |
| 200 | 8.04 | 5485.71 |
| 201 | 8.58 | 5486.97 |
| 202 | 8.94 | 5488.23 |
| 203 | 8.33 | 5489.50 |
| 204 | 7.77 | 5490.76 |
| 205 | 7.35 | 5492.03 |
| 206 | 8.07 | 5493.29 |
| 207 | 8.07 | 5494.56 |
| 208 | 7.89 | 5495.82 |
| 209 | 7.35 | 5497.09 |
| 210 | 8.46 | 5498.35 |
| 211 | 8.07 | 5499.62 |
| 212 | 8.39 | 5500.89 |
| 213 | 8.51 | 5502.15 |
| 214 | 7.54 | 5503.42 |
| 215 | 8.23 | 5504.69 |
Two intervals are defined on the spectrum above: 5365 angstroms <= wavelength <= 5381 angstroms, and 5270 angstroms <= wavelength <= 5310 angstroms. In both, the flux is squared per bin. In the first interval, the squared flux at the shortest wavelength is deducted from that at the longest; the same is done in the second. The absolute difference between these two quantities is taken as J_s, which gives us 41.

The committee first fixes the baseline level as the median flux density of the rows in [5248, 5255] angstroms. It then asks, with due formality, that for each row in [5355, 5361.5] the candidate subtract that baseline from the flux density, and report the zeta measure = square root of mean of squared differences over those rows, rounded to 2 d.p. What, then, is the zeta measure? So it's 0.53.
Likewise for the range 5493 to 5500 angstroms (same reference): 0.34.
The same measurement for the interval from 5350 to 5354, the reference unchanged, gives 0.71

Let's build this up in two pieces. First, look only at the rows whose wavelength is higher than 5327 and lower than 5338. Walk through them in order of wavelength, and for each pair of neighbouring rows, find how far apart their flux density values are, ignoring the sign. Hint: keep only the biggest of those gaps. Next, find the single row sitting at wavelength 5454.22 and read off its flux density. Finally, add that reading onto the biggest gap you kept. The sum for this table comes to 10.5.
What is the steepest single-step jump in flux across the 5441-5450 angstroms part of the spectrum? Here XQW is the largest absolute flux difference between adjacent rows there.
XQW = 1.2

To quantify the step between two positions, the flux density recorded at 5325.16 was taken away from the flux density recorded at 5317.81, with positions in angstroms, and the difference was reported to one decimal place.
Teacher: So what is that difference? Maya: -0.8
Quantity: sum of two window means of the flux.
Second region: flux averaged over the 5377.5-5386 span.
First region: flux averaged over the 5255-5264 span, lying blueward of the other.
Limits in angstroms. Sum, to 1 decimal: 15.2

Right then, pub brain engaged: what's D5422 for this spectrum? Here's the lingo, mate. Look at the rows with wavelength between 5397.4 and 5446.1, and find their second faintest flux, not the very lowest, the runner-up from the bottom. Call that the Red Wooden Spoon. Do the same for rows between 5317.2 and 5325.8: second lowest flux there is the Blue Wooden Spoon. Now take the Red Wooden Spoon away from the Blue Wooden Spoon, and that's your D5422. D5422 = 1.9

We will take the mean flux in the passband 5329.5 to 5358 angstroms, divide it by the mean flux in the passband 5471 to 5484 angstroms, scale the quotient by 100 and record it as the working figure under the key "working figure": 94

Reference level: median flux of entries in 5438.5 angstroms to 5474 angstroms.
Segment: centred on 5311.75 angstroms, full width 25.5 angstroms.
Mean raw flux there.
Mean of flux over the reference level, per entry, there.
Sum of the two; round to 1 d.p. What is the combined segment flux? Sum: 9.7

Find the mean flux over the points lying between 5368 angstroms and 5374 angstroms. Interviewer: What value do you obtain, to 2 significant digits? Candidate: 7.5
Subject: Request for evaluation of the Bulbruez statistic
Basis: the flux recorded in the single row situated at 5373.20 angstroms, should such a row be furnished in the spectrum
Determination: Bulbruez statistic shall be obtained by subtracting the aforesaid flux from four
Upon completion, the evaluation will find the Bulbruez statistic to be -2.9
